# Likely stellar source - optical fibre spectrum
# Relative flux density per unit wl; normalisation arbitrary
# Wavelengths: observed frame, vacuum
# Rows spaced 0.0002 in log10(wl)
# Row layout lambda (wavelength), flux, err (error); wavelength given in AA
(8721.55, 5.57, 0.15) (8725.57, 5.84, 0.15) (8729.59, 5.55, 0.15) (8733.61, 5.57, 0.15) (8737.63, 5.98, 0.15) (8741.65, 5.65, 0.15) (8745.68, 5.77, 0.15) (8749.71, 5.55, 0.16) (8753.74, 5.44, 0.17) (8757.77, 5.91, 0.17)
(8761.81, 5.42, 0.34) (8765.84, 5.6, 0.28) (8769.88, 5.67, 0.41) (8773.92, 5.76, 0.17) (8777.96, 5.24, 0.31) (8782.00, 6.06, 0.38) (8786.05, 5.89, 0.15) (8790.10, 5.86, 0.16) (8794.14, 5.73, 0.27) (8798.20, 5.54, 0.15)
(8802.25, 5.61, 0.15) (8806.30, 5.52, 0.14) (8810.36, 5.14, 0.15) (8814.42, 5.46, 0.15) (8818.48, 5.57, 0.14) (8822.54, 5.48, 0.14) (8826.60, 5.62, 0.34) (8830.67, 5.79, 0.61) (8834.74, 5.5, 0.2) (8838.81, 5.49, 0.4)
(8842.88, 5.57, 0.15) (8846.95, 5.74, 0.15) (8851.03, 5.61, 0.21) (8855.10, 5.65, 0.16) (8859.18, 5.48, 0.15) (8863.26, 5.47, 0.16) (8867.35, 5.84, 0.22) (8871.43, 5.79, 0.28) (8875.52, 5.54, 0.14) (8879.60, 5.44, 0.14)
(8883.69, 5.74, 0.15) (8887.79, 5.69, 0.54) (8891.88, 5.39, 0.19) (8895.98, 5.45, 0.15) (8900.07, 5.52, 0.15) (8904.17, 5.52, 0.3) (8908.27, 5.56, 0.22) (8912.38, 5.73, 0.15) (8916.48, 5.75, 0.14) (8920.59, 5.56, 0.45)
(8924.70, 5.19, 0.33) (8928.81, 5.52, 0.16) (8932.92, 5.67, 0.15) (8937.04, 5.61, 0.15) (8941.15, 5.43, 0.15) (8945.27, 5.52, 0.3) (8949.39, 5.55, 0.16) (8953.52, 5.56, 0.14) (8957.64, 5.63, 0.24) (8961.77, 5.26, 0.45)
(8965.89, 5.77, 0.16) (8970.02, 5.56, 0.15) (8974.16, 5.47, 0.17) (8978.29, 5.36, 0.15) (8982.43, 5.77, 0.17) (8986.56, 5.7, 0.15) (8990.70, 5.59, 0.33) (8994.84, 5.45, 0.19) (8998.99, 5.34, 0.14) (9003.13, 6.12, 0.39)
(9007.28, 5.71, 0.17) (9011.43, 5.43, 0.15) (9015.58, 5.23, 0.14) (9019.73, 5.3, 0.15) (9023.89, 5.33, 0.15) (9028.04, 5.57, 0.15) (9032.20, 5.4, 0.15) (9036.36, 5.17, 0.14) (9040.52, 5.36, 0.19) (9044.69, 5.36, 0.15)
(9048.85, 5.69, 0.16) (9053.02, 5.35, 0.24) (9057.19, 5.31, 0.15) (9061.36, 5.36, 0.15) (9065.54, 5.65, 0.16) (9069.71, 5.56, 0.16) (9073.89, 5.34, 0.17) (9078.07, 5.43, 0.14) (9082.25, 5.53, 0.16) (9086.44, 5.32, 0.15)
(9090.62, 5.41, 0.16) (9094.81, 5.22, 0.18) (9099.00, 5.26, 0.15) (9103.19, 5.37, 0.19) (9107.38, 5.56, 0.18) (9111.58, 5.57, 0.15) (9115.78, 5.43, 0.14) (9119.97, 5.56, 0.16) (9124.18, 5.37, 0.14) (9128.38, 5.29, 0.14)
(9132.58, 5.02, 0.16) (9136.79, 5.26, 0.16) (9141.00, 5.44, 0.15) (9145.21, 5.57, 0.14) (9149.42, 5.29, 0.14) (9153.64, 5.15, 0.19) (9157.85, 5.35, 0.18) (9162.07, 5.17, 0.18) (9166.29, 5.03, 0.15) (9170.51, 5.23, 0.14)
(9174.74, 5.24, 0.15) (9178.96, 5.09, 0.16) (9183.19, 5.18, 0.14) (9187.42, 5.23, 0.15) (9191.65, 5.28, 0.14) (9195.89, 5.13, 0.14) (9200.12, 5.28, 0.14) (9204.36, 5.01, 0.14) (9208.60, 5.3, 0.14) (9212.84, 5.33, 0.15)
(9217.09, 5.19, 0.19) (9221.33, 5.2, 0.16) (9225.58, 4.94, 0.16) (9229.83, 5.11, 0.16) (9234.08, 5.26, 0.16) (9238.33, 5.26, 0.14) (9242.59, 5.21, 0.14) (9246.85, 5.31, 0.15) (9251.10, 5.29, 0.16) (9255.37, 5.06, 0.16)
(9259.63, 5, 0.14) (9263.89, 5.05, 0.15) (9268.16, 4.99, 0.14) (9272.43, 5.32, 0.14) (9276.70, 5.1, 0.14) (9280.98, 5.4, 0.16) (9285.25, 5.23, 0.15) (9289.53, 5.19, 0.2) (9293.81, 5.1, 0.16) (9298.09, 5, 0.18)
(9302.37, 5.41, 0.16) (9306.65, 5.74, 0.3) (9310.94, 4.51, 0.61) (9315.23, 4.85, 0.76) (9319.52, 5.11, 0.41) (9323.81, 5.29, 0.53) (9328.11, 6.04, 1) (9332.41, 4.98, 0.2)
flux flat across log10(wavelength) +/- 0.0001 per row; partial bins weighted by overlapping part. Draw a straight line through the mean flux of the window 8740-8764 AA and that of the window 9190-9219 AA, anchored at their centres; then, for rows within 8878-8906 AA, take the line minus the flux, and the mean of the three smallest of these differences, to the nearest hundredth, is -0.15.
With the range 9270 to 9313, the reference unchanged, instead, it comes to -0.38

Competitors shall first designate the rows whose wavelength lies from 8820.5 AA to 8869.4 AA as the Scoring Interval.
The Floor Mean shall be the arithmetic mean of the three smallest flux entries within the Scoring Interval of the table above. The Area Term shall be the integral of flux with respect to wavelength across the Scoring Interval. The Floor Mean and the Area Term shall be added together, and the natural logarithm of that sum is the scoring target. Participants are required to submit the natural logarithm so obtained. 5.6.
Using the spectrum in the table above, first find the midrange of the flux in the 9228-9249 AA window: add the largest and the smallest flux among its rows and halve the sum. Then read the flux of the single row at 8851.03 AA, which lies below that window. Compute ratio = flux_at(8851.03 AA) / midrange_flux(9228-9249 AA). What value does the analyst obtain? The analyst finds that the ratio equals 1.08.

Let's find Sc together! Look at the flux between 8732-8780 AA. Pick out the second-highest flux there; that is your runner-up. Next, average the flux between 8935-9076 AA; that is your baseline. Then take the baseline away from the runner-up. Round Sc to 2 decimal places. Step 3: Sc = 0.42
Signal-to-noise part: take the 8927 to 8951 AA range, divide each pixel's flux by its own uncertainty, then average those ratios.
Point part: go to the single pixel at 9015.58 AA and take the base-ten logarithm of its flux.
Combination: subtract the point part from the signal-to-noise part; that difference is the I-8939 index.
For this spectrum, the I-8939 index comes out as 32.4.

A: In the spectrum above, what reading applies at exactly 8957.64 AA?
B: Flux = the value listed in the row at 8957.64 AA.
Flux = 5.63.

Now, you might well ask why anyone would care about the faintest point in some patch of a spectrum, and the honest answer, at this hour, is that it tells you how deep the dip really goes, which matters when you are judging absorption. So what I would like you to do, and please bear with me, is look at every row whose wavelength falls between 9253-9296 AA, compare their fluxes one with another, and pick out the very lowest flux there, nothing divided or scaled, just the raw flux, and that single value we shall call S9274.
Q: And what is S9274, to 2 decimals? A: 4.99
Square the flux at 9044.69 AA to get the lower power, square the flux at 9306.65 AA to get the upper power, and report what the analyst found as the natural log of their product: 6.85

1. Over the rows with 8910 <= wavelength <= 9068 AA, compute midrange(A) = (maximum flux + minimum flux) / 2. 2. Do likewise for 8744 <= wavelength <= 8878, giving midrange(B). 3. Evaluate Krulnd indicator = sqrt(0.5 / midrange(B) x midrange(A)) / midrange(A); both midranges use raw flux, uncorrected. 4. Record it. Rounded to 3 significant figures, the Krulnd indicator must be 0.126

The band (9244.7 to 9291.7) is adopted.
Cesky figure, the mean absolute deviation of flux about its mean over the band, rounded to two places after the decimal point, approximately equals 0.12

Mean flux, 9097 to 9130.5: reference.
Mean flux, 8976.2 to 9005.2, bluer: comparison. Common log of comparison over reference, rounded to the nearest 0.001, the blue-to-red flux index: 0.015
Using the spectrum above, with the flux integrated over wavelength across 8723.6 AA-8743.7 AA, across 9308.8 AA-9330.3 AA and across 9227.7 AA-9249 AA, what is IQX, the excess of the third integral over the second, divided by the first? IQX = 0.005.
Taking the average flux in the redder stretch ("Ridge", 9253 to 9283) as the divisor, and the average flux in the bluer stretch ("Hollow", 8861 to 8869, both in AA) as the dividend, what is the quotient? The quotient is 1.10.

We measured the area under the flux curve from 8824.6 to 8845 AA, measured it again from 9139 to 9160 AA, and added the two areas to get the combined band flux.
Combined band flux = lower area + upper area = 227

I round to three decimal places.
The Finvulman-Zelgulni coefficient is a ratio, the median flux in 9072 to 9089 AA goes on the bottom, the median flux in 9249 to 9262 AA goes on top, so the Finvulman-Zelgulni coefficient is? 0.940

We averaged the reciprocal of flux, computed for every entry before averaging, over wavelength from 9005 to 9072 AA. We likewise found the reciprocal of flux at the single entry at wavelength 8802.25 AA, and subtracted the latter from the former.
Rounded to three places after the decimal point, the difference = 0.006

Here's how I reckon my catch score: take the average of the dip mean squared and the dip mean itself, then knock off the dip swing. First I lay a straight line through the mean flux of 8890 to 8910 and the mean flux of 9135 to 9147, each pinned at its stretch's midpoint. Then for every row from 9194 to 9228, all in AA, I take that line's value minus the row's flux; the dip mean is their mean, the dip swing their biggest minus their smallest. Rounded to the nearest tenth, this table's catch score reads -0.2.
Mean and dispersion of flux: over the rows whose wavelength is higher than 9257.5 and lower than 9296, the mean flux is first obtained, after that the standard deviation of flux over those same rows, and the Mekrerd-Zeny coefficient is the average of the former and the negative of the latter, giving 2.51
